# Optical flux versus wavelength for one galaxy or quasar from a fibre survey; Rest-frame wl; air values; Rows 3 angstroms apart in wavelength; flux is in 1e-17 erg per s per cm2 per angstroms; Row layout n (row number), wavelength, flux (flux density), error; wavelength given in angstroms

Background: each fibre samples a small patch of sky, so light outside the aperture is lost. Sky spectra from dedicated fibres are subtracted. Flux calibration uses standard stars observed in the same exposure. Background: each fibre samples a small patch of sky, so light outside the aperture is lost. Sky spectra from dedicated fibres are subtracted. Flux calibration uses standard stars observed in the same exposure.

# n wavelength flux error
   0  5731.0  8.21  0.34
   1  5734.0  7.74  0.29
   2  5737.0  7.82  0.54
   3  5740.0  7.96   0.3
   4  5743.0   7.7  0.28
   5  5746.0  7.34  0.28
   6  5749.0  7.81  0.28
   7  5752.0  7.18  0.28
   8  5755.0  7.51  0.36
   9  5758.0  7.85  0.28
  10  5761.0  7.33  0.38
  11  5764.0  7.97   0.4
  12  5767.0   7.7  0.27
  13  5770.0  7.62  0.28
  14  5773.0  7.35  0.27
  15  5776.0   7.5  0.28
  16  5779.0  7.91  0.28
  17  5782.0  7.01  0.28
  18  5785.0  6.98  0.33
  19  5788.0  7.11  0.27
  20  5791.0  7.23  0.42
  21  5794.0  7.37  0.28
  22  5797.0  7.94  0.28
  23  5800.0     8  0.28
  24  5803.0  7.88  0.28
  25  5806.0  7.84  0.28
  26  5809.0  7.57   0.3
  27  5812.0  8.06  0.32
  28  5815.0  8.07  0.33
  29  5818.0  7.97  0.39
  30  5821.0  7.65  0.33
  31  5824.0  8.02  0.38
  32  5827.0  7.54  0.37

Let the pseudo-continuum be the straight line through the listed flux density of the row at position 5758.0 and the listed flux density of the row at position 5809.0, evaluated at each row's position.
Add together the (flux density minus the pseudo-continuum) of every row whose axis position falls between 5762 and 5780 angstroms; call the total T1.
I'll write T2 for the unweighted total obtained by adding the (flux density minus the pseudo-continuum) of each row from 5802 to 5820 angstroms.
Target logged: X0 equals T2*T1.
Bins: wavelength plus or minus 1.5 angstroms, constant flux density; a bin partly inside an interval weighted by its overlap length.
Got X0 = -1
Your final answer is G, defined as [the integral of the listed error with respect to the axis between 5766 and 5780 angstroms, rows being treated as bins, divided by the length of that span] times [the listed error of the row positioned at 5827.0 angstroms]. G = 0.102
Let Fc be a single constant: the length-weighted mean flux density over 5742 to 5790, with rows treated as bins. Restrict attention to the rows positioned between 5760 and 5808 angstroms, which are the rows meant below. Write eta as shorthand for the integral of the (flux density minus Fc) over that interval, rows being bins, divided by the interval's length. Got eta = 0.06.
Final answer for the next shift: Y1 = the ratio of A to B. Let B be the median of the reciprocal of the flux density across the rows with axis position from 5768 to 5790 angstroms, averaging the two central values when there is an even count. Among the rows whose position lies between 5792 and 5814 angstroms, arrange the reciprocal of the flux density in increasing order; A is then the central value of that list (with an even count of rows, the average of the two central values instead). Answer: 0.93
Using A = 0.127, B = 0.136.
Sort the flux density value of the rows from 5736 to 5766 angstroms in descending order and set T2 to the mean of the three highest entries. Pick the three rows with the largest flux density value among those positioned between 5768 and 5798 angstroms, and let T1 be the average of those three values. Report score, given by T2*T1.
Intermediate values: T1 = 7.82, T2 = 7.93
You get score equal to 62.0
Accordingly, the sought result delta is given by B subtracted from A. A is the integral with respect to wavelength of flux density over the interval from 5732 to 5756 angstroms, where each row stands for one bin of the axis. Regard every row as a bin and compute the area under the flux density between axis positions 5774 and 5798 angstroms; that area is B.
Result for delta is 7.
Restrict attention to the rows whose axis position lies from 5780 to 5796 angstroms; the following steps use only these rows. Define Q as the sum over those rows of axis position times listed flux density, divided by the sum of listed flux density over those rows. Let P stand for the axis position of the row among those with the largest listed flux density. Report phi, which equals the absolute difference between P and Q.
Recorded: 5.9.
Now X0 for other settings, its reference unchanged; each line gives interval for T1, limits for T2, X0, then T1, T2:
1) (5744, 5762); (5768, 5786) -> 5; -2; -2.1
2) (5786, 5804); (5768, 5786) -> 1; 0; -2.1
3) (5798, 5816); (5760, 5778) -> -3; 2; -1.3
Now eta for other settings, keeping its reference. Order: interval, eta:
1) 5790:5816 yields 0.29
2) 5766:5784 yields 0.01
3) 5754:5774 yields 0.14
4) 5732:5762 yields 0.15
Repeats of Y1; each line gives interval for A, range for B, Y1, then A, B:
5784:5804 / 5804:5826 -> 1.08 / 0.136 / 0.125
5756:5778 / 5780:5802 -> 0.95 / 0.131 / 0.138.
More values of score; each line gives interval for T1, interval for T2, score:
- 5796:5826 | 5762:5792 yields 63.3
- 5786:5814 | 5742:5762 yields 62.3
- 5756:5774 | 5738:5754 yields 61.3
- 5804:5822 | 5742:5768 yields 63.3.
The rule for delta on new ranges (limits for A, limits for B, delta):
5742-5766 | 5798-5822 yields -7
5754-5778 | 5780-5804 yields 4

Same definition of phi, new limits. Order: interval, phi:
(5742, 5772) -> 7.4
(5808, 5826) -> 1.5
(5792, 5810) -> 1.5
